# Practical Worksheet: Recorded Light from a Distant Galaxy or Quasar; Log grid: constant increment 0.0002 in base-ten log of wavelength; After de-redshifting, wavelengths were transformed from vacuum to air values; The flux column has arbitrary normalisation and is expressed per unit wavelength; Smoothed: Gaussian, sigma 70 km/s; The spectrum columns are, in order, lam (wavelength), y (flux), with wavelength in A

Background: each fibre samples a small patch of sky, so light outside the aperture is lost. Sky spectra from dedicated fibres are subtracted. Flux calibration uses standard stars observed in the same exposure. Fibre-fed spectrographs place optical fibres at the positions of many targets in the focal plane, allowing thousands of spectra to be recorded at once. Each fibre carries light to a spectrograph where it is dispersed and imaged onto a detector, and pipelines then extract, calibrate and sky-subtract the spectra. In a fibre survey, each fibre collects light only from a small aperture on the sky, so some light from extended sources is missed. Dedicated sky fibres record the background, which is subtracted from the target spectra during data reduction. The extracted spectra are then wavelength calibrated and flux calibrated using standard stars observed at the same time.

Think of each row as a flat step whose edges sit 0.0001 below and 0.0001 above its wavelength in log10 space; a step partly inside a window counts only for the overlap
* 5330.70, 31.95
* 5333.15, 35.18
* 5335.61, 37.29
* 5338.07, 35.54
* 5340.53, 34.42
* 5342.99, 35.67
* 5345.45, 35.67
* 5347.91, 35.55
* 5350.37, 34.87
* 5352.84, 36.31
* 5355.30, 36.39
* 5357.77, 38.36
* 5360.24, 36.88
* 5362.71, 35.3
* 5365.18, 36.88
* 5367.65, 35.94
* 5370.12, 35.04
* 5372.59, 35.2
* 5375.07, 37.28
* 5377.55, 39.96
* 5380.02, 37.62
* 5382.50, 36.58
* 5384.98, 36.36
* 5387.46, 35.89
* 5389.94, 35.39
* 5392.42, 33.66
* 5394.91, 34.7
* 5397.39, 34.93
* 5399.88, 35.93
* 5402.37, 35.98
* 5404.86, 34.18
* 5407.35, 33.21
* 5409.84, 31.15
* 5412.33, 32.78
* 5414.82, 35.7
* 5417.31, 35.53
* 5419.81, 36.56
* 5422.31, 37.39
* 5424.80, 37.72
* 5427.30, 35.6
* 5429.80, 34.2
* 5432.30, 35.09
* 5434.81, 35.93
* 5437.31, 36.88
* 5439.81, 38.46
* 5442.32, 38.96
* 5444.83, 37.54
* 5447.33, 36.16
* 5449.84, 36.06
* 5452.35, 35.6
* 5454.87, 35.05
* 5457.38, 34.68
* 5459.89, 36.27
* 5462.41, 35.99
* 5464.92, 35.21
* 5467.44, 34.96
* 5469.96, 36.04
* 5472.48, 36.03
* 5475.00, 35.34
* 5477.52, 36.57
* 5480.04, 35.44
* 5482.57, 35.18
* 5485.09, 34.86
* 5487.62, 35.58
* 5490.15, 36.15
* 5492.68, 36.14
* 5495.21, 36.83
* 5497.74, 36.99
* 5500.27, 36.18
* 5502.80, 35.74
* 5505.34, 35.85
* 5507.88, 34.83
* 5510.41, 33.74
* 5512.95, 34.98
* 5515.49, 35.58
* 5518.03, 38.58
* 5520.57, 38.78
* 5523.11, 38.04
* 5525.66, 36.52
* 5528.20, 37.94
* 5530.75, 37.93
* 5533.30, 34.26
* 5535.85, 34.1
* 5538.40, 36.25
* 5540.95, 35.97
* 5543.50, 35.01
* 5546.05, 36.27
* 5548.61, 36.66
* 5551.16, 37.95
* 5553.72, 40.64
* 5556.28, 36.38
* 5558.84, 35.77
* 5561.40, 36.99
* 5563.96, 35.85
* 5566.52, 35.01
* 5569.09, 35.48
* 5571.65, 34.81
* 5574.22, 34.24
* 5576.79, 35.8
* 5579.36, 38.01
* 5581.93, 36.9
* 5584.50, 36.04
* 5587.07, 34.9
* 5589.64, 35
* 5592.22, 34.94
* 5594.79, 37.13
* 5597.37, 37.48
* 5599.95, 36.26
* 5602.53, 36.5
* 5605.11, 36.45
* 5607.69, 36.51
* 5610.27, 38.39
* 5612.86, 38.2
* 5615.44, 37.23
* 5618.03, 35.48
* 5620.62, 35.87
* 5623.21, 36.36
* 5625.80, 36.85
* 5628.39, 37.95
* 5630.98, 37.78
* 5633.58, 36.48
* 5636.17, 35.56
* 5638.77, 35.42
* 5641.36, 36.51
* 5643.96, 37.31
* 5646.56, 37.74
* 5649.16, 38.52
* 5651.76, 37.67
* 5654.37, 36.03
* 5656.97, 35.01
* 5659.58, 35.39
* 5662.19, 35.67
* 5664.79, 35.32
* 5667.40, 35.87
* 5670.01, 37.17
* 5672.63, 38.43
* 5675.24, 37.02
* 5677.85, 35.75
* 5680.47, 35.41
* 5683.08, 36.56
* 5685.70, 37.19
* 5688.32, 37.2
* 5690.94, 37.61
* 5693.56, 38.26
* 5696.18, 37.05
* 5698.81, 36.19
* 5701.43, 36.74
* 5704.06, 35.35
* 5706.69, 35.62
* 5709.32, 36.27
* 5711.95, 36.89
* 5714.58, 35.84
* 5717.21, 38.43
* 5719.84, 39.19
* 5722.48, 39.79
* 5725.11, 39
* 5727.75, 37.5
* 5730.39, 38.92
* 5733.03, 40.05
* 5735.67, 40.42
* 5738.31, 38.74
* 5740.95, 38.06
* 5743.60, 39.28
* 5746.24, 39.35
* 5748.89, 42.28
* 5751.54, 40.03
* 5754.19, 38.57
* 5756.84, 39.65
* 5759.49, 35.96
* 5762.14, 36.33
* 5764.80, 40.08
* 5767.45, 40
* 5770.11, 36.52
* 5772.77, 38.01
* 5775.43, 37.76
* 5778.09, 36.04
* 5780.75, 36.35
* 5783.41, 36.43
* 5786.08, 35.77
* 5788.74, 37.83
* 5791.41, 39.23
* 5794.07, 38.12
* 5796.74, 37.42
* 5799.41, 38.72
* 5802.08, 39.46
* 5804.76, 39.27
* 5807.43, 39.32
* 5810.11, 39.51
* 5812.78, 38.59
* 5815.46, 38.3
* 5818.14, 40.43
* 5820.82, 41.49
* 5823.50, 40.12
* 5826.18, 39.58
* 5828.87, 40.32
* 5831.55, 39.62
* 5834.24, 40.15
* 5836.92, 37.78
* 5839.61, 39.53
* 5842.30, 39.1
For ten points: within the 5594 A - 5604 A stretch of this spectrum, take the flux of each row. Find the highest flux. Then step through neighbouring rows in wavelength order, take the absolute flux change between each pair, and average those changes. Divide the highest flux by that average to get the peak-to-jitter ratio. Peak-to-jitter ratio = 62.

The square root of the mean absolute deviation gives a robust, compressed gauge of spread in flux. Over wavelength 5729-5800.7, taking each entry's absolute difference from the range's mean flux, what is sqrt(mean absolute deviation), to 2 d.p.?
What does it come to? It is 1.16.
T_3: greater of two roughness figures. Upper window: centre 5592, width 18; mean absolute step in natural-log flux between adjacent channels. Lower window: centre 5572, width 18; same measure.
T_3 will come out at 0.0295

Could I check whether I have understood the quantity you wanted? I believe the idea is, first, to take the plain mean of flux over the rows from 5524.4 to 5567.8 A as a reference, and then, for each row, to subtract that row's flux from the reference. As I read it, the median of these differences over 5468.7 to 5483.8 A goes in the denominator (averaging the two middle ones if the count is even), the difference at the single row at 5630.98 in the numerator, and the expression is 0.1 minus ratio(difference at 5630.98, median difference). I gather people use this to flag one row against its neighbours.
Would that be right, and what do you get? 2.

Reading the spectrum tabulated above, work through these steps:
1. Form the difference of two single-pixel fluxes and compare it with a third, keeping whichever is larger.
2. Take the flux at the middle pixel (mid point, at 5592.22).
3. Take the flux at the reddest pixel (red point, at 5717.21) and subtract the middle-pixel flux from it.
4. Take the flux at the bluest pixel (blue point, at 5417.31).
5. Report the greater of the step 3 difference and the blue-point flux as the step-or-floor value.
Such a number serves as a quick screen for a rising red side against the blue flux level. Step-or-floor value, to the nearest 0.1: 35.5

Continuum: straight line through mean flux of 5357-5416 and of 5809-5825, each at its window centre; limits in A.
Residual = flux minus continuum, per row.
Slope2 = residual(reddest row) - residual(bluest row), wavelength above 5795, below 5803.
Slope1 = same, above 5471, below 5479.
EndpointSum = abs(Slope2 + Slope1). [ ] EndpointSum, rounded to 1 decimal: 2.5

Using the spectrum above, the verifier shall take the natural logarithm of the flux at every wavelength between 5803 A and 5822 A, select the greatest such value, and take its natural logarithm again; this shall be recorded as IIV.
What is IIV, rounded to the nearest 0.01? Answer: 1.32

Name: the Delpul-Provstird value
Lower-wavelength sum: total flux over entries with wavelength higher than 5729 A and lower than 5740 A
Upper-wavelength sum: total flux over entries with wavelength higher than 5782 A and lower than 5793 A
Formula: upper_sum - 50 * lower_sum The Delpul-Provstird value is -7757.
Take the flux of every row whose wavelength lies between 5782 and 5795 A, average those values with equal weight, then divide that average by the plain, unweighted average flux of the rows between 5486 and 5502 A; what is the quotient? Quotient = 1.03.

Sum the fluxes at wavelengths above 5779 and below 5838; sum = 854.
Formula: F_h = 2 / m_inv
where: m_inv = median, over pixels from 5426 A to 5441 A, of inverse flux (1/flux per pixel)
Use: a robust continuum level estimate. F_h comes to 71.5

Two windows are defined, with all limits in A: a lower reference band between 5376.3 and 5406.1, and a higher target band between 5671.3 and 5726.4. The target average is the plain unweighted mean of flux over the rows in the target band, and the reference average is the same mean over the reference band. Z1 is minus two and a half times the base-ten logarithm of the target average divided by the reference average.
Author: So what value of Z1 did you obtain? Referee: -0.036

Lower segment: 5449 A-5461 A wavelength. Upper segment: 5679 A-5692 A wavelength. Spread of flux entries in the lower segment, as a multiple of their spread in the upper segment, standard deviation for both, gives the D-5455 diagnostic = 0.78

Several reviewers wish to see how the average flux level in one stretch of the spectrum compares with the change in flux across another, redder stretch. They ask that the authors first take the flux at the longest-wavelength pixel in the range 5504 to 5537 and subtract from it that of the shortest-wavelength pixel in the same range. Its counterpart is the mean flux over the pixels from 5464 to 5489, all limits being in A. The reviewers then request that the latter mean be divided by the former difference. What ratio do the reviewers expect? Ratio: -20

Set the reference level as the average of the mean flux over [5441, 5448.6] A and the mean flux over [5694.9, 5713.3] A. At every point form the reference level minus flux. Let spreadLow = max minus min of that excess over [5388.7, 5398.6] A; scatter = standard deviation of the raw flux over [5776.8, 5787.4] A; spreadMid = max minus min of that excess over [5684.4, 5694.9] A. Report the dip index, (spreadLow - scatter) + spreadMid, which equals 2.5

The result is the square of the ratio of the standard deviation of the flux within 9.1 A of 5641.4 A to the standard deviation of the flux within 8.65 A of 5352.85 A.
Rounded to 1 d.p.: 1.0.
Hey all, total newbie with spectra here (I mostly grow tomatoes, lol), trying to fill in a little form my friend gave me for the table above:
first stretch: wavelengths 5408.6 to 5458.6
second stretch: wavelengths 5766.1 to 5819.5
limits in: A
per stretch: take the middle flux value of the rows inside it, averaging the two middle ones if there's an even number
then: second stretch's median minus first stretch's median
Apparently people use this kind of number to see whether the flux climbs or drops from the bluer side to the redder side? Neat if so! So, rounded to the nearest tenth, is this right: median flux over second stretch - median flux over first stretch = 2.4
